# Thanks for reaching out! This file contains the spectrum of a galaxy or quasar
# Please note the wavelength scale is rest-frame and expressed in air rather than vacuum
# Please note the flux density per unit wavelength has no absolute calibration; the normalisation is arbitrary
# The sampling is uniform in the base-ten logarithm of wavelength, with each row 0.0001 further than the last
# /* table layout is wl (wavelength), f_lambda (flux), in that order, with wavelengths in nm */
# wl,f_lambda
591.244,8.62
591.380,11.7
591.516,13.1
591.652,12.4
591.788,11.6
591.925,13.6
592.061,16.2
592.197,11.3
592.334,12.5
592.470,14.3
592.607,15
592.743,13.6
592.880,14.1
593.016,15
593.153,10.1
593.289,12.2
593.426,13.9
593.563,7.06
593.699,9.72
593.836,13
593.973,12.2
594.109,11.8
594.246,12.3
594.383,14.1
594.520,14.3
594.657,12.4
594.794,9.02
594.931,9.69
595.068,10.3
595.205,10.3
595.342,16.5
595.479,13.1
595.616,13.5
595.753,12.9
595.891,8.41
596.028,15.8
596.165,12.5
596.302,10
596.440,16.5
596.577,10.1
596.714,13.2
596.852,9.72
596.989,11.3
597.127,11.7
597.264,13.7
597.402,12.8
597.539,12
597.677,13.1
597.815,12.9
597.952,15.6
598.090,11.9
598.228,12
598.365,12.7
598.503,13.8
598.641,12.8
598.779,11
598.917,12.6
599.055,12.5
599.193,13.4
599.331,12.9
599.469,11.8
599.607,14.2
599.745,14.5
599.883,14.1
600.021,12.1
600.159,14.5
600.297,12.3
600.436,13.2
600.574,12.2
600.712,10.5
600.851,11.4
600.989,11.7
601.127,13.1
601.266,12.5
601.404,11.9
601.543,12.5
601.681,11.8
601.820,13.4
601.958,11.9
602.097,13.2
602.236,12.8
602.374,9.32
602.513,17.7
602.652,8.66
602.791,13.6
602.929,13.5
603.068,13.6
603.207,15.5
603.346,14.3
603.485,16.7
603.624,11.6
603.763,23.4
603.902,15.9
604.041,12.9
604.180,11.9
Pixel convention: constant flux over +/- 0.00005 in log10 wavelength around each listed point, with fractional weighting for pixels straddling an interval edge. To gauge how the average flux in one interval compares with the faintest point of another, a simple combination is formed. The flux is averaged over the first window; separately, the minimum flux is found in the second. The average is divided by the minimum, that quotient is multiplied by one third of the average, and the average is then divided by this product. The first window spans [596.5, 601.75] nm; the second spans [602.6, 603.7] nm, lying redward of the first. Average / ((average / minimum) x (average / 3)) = 2.1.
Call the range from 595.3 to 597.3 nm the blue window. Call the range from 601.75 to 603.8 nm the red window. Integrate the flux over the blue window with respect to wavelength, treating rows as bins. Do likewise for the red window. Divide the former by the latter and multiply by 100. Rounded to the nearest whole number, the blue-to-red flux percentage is 89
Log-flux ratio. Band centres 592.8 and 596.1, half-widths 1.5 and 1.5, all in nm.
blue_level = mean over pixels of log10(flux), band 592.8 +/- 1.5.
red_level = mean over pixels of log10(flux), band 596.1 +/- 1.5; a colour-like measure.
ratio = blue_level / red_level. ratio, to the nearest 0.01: 1.02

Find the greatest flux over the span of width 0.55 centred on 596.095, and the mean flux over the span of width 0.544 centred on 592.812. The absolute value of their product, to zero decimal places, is 228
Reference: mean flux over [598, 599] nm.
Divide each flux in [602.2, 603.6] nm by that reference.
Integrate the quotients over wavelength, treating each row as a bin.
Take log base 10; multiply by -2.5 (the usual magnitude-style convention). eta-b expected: -0.45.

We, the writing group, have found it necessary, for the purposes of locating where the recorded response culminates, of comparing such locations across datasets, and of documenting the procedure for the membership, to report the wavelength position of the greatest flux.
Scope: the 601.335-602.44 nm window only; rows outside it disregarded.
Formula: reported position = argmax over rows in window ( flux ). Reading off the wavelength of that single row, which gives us 601.820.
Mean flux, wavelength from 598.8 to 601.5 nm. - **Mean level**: 12.7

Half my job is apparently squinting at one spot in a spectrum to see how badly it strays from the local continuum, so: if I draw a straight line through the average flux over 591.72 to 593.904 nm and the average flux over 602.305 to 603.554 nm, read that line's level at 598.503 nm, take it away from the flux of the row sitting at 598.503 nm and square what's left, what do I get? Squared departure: 0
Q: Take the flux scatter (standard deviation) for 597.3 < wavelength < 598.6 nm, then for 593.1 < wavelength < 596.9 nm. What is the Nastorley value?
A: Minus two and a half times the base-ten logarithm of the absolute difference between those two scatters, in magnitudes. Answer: -0.2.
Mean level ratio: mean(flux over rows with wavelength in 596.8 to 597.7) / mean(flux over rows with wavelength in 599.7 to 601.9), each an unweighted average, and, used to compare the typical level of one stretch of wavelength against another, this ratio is 0.96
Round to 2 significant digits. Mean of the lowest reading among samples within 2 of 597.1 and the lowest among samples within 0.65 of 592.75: 9.3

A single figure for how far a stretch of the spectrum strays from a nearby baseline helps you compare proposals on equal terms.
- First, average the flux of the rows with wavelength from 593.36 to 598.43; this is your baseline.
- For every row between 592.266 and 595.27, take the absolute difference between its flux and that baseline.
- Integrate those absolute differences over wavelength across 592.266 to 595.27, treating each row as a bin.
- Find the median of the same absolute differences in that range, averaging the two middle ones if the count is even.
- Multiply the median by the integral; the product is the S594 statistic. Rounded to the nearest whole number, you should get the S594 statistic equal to 10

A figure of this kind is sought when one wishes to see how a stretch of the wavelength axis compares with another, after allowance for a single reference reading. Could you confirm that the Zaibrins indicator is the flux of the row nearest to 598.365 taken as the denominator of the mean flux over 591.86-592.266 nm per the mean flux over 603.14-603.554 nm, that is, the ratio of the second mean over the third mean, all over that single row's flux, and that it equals 0.070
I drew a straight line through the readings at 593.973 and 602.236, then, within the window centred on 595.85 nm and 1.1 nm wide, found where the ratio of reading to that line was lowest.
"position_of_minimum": 595.891 nm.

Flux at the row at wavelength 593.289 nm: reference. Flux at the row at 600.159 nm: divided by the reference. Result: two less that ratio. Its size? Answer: 0.81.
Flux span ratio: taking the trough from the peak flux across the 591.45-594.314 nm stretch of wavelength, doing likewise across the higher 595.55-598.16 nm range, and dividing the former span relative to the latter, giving 1.1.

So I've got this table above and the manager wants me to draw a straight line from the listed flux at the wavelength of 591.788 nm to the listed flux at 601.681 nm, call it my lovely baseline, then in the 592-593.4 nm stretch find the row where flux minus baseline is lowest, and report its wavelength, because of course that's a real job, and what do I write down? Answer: 593.153 nm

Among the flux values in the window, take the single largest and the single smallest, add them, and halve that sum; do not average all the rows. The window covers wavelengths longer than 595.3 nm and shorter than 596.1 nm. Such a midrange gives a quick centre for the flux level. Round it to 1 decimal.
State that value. 12.5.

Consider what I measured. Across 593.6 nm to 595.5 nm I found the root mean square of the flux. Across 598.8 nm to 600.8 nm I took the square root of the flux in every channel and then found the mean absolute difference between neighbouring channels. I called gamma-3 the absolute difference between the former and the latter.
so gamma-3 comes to 12.1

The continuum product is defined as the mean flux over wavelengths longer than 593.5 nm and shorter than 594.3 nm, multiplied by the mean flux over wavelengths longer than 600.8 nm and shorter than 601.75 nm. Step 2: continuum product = 134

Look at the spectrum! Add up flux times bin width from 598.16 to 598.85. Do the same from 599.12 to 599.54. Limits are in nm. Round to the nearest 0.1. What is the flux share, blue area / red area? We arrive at 1.6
